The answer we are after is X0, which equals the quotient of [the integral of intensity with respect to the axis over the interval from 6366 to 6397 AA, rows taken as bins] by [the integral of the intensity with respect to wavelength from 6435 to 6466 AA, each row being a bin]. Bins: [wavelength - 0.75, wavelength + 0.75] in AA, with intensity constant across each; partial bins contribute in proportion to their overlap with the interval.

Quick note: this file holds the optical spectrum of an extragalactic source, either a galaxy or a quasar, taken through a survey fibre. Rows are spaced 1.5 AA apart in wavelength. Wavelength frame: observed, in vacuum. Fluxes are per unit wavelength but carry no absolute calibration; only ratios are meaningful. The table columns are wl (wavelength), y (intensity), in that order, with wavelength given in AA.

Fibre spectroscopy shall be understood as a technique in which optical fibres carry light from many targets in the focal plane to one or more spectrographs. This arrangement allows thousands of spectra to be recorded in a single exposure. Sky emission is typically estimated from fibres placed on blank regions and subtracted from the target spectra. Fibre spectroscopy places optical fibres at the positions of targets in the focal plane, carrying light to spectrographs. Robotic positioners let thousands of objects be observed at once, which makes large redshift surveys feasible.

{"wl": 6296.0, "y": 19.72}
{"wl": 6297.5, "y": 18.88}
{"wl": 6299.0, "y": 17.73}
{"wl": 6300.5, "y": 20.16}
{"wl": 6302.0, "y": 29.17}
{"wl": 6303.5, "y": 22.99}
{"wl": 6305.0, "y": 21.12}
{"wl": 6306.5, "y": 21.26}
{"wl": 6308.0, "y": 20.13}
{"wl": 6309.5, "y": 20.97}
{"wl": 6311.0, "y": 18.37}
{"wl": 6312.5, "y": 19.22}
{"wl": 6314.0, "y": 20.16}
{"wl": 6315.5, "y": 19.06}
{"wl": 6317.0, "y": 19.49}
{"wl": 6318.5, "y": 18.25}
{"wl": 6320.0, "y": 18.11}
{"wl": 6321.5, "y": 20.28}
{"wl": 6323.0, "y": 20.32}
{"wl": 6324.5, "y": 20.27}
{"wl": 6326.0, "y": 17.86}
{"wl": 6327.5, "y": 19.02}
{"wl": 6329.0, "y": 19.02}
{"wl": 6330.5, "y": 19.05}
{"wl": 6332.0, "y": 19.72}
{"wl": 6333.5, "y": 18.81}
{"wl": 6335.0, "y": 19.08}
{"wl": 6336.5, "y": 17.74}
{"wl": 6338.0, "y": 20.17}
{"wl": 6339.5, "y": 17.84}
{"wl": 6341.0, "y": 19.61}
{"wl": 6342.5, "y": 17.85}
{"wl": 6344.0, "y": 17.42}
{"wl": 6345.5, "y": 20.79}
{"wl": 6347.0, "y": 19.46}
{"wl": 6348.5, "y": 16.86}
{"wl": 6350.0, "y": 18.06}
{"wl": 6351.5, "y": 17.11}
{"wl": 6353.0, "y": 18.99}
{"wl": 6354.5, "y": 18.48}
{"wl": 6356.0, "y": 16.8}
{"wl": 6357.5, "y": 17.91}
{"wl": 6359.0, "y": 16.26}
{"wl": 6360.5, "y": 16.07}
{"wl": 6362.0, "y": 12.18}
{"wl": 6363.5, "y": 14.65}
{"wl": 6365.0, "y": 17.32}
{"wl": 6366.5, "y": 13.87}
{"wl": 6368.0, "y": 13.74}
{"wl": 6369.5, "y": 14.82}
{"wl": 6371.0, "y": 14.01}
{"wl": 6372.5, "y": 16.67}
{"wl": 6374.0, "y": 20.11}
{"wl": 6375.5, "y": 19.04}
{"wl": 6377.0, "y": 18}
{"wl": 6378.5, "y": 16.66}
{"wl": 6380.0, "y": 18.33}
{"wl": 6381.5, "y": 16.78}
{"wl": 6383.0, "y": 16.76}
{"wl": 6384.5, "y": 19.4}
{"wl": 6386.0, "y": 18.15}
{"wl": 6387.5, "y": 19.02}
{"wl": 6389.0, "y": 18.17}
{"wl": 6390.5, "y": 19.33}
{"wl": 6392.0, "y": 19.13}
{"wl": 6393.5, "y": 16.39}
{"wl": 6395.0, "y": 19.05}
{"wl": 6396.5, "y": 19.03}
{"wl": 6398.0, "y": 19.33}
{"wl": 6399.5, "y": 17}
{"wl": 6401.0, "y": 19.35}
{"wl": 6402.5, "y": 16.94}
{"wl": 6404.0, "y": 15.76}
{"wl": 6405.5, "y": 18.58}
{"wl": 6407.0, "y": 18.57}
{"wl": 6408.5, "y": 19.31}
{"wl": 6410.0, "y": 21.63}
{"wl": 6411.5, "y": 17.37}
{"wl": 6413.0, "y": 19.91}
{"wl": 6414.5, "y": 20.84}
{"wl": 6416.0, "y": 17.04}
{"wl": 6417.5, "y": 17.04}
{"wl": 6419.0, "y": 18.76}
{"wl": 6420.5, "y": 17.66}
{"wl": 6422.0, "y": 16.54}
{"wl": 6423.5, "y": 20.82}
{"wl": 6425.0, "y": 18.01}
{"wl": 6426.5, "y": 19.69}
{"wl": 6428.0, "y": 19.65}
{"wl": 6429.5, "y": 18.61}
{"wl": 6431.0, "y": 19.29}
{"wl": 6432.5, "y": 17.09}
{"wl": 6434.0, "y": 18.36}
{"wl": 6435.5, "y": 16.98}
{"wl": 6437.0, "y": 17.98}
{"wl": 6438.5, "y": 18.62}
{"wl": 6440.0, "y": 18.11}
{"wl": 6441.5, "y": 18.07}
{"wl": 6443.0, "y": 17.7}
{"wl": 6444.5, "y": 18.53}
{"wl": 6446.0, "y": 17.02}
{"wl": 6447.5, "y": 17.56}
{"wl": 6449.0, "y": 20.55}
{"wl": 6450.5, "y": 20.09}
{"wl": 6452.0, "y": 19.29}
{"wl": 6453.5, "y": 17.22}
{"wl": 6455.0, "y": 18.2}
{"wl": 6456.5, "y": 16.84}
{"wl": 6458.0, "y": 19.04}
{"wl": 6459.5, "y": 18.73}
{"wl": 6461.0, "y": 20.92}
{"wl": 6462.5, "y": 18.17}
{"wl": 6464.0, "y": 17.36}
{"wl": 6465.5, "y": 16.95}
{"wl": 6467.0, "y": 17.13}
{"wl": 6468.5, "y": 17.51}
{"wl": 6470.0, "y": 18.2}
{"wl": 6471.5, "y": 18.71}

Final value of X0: 0.95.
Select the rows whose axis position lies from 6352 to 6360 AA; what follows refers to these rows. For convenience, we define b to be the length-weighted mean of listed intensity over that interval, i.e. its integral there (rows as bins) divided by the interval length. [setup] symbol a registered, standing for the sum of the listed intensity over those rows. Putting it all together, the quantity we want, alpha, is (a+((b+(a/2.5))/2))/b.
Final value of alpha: 6.5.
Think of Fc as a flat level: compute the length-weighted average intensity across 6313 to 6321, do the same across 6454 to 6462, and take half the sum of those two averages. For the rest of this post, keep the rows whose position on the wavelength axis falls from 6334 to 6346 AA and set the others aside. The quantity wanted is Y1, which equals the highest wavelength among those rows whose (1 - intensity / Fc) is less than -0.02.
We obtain 6345.5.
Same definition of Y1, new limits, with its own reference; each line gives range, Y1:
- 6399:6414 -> 6413.0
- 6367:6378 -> 6374.0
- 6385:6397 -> 6390.5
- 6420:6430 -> 6428.0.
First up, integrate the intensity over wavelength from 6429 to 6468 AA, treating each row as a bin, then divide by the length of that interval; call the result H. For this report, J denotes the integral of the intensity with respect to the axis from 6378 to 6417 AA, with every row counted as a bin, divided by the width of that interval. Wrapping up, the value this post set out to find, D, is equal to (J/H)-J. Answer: -17.4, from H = 18.2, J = 18.4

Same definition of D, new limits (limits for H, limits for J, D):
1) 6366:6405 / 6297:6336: -18.8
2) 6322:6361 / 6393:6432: -17.5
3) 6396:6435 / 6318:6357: -17.7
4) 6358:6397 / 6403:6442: -17.4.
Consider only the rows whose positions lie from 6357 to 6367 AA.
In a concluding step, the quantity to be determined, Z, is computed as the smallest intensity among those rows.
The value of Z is 12.18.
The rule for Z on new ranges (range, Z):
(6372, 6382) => 16.66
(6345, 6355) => 16.86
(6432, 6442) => 16.98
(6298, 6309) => 17.73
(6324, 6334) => 17.86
